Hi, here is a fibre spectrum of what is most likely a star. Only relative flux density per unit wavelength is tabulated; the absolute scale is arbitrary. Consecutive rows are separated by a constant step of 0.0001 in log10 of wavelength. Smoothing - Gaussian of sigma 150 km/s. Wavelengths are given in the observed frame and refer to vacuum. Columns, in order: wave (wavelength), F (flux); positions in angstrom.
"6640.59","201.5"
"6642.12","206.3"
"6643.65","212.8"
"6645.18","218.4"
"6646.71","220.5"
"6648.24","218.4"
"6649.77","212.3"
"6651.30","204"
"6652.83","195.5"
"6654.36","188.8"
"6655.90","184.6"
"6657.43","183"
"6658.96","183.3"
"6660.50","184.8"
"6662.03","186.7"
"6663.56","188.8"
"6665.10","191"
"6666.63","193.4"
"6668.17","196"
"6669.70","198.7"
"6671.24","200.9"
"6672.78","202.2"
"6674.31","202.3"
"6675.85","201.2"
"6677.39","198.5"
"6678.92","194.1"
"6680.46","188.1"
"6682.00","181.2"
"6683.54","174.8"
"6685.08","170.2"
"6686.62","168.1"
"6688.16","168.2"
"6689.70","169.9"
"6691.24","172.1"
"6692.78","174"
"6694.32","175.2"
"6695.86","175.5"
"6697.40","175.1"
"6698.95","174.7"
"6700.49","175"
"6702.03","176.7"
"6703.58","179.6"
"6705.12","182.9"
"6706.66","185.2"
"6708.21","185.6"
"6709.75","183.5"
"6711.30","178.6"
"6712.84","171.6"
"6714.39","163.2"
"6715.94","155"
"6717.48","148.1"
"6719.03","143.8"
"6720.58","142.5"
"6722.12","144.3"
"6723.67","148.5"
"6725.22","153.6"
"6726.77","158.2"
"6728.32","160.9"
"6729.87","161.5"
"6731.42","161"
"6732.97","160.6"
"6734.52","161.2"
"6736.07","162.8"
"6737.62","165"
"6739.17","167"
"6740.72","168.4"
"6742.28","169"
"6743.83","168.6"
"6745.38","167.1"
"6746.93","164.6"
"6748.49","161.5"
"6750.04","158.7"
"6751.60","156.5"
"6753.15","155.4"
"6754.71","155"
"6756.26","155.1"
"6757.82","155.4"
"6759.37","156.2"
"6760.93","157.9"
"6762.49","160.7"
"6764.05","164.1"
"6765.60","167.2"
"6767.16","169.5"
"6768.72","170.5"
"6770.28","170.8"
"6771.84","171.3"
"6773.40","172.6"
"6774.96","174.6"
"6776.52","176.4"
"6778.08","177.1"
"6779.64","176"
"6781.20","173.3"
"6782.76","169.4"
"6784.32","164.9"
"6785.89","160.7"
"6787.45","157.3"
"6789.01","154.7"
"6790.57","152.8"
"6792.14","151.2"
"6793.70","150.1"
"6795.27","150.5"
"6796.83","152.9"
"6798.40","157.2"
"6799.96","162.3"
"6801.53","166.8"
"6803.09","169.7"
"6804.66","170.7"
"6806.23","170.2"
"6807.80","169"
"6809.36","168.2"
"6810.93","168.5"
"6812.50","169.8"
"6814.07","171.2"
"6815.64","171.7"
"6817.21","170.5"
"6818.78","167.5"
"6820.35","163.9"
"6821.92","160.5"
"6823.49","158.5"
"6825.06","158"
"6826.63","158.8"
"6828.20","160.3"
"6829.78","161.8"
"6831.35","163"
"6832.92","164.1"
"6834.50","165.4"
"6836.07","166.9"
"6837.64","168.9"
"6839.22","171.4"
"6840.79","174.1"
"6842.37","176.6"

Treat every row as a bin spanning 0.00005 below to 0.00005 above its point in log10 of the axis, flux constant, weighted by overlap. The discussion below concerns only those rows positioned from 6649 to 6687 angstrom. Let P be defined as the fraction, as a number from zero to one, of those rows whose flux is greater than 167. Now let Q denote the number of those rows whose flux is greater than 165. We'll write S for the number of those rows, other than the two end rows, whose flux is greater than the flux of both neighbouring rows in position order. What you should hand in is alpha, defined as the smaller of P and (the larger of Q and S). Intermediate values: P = 1.00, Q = 25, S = 1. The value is 1.00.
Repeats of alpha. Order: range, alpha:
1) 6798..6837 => 0.44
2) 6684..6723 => 0.76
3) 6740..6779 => 0.52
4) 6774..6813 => 0.52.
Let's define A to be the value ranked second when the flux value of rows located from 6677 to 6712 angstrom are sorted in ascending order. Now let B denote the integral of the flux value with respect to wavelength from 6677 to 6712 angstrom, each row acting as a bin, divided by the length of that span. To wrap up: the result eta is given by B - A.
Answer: 10.1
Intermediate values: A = 168.2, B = 178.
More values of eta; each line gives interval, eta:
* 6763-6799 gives 14.1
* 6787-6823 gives 12.5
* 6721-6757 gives 11.6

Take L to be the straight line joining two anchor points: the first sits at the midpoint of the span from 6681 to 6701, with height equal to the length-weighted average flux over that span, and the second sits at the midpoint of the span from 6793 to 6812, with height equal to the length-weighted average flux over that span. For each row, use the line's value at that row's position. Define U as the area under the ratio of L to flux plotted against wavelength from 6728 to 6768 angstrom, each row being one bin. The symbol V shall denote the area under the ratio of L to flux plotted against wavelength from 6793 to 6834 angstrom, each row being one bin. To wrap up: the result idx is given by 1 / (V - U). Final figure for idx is -1.1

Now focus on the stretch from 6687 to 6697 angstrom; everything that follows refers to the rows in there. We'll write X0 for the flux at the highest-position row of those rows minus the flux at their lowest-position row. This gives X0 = 7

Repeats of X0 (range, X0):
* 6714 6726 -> -10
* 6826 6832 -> 4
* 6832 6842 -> 10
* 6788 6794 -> -5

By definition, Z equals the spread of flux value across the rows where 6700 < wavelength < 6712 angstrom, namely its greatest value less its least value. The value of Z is 11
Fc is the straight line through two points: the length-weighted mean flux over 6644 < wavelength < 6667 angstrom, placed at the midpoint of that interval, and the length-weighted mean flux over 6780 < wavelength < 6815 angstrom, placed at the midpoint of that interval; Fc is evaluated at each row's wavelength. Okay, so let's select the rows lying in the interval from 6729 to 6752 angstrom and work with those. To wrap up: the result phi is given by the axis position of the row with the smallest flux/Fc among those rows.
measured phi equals 6751.60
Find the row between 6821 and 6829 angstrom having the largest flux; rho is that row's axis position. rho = 6821.92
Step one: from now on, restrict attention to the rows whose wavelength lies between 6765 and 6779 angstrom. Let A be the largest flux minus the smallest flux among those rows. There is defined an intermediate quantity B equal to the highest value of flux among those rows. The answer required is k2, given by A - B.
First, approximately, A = 10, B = 177.1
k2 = -167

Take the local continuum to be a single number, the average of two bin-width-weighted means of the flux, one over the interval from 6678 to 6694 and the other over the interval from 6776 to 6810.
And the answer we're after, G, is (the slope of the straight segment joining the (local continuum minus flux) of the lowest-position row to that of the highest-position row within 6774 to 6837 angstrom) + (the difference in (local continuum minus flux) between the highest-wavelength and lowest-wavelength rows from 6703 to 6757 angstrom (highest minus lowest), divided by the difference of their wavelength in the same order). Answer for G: 0.6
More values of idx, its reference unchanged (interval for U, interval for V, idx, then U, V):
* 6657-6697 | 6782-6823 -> 0.3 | 37.9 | 41.1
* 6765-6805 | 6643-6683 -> -0.2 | 40.1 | 35.9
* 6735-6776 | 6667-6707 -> -0.3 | 41.9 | 38.1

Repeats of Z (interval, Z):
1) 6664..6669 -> 5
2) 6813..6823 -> 11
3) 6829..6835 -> 4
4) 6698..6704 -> 5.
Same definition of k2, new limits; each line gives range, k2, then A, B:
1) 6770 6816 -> -150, 27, 177.1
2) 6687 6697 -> -168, 7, 175.5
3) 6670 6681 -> -188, 14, 202.3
